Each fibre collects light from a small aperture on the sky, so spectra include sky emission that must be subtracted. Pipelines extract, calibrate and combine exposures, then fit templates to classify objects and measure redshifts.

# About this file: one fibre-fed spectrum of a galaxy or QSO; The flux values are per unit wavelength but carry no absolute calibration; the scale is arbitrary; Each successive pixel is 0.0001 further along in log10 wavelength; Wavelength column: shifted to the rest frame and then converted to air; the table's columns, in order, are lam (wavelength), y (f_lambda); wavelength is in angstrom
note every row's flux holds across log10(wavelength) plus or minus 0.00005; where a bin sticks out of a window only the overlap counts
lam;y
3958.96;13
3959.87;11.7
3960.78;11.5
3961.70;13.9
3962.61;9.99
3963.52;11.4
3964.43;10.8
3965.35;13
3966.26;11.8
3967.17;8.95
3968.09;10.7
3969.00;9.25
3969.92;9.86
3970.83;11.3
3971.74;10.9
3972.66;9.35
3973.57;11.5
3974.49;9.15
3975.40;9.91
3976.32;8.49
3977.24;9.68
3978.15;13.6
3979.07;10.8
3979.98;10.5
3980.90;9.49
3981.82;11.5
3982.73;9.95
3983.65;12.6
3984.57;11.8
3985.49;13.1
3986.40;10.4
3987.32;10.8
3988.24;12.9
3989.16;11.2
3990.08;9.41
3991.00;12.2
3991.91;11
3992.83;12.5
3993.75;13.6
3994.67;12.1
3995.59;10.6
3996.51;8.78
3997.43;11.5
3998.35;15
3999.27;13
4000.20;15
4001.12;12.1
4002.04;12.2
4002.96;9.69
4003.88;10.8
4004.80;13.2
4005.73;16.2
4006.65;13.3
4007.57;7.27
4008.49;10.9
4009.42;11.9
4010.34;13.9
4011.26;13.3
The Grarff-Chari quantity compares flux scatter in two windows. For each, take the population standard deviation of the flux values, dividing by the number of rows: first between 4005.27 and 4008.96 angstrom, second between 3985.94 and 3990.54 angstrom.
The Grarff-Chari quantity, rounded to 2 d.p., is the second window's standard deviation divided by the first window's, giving 0.35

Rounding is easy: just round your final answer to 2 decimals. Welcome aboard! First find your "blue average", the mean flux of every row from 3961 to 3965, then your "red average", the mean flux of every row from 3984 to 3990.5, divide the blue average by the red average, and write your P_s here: 1.01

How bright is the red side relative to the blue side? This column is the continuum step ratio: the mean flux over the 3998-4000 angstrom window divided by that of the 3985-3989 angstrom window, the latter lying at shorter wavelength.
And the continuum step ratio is 1.19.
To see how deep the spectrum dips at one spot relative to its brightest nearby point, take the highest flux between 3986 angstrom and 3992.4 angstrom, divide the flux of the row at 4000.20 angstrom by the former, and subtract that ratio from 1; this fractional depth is -0.16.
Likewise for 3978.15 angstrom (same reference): -0.05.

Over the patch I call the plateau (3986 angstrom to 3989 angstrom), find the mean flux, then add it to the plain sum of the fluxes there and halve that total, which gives 22.7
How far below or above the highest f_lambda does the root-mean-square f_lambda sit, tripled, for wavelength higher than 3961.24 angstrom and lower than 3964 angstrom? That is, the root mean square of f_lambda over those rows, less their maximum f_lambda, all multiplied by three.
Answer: -6.1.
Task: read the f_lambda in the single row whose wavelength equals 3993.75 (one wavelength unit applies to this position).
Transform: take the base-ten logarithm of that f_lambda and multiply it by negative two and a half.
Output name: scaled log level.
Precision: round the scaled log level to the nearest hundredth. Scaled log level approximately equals -2.83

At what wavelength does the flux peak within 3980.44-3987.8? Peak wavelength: 3985.49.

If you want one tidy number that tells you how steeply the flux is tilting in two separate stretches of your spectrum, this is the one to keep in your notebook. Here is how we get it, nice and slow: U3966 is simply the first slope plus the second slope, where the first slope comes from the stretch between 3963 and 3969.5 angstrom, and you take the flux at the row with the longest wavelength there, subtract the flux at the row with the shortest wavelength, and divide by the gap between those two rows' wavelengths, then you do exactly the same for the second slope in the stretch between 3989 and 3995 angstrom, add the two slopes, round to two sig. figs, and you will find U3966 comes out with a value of -0.23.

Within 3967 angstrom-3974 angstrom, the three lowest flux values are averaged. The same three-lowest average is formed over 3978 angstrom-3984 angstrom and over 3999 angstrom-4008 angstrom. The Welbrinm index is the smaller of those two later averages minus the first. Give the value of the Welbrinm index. 0.1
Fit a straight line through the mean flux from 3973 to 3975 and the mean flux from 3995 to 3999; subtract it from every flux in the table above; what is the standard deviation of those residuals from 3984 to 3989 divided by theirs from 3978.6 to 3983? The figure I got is 1.54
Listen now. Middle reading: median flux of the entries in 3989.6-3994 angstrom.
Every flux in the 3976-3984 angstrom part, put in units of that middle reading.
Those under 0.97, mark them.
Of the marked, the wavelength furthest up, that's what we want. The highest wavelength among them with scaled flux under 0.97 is 3982.73 angstrom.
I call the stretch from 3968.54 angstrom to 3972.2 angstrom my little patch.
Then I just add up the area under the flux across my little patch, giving 37.8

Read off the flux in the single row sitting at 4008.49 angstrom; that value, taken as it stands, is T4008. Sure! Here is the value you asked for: 10.9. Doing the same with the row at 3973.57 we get 11.5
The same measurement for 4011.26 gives 13.3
